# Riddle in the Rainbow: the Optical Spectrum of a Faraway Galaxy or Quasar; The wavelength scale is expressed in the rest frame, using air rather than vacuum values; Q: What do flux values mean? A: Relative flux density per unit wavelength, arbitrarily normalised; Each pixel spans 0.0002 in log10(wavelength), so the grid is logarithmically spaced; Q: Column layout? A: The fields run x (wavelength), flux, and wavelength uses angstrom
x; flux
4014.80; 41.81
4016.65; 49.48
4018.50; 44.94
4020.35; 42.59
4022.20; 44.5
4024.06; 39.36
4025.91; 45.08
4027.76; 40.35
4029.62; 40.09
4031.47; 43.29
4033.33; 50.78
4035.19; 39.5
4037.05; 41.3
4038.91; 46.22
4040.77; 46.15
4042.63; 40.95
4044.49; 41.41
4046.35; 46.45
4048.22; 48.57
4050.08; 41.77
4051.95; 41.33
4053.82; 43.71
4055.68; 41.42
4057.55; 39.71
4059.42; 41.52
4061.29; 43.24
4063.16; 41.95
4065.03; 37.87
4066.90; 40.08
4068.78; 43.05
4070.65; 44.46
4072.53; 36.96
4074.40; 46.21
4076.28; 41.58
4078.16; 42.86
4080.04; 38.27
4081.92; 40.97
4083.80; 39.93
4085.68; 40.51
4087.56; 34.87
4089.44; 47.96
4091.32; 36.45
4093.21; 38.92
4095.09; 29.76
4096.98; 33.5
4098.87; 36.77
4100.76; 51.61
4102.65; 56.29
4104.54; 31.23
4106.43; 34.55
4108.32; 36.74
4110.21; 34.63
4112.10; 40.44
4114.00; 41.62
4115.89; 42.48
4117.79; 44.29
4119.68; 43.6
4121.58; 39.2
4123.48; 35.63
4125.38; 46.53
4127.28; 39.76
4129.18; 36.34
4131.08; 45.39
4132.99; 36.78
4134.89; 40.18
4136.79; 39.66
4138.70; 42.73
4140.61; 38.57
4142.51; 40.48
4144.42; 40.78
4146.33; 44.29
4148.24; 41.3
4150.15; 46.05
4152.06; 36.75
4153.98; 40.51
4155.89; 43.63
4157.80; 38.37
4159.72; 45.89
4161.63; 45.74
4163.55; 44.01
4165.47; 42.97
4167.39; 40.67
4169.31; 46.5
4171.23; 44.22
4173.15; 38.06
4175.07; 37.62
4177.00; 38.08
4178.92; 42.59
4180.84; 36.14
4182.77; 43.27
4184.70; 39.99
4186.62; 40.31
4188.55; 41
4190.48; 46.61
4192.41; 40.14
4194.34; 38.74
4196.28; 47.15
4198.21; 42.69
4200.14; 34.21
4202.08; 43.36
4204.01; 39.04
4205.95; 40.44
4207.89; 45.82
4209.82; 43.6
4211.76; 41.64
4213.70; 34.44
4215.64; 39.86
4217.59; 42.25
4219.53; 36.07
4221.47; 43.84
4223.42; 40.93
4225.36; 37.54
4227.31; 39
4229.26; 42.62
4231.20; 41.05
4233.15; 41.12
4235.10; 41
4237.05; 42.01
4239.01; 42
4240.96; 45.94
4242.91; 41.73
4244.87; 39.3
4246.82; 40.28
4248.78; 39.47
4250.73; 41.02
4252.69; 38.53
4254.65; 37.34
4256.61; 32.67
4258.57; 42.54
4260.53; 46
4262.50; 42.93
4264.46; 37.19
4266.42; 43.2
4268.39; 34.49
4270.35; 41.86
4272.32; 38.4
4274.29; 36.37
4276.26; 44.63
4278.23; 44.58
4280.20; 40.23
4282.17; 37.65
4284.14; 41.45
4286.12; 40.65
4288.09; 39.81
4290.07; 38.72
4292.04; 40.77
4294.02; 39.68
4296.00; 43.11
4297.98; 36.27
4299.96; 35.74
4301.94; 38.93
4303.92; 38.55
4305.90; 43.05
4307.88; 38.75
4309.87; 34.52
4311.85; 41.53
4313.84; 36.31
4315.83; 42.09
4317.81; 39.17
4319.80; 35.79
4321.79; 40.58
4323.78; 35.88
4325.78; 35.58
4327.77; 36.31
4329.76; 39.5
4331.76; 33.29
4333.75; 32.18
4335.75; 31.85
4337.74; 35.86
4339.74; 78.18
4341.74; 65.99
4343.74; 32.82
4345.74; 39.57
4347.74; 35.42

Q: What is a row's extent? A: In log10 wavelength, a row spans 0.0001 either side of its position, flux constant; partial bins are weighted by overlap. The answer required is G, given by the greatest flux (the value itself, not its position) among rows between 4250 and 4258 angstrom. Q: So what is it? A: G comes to 41.02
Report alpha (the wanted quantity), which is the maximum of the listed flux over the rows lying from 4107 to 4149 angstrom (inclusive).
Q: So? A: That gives 46.53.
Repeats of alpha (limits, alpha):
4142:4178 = 46.5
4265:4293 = 44.63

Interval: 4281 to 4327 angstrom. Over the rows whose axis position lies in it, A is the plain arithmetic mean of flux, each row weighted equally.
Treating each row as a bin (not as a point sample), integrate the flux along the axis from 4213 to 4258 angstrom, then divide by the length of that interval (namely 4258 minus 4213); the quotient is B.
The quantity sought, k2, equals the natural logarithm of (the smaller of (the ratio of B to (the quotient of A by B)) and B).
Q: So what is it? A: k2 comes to 3.69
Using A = 38.9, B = 40.1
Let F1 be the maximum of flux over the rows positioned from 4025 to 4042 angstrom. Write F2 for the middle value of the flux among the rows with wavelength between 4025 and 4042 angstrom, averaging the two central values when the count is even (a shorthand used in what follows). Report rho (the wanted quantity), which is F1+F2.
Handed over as 94.1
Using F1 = 50.78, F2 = 43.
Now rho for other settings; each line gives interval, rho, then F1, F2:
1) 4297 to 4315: 81.6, 43.05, 39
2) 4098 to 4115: 93.1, 56.29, 37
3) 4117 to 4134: 86.3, 46.53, 40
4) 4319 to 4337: 76.4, 40.58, 36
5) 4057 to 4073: 86.0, 44.46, 42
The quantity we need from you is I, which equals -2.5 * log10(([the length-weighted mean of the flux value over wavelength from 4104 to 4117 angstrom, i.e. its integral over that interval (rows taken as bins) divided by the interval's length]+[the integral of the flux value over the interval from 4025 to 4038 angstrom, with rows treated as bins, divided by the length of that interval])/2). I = -4.01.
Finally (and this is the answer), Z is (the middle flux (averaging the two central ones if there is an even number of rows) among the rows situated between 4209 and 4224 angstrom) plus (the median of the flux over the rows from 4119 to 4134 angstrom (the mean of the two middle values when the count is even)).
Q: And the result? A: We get 81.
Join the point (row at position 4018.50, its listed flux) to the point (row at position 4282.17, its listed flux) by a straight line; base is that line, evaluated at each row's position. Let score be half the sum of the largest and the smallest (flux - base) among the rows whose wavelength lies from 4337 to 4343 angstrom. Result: 20.9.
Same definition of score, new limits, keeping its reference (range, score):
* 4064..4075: -1.8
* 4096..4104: 2.2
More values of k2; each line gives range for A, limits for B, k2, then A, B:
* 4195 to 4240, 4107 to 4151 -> 3.70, 40.9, 40.7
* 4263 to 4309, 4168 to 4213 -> 3.72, 39.7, 41.3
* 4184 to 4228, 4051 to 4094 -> 3.71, 40.8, 41.0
